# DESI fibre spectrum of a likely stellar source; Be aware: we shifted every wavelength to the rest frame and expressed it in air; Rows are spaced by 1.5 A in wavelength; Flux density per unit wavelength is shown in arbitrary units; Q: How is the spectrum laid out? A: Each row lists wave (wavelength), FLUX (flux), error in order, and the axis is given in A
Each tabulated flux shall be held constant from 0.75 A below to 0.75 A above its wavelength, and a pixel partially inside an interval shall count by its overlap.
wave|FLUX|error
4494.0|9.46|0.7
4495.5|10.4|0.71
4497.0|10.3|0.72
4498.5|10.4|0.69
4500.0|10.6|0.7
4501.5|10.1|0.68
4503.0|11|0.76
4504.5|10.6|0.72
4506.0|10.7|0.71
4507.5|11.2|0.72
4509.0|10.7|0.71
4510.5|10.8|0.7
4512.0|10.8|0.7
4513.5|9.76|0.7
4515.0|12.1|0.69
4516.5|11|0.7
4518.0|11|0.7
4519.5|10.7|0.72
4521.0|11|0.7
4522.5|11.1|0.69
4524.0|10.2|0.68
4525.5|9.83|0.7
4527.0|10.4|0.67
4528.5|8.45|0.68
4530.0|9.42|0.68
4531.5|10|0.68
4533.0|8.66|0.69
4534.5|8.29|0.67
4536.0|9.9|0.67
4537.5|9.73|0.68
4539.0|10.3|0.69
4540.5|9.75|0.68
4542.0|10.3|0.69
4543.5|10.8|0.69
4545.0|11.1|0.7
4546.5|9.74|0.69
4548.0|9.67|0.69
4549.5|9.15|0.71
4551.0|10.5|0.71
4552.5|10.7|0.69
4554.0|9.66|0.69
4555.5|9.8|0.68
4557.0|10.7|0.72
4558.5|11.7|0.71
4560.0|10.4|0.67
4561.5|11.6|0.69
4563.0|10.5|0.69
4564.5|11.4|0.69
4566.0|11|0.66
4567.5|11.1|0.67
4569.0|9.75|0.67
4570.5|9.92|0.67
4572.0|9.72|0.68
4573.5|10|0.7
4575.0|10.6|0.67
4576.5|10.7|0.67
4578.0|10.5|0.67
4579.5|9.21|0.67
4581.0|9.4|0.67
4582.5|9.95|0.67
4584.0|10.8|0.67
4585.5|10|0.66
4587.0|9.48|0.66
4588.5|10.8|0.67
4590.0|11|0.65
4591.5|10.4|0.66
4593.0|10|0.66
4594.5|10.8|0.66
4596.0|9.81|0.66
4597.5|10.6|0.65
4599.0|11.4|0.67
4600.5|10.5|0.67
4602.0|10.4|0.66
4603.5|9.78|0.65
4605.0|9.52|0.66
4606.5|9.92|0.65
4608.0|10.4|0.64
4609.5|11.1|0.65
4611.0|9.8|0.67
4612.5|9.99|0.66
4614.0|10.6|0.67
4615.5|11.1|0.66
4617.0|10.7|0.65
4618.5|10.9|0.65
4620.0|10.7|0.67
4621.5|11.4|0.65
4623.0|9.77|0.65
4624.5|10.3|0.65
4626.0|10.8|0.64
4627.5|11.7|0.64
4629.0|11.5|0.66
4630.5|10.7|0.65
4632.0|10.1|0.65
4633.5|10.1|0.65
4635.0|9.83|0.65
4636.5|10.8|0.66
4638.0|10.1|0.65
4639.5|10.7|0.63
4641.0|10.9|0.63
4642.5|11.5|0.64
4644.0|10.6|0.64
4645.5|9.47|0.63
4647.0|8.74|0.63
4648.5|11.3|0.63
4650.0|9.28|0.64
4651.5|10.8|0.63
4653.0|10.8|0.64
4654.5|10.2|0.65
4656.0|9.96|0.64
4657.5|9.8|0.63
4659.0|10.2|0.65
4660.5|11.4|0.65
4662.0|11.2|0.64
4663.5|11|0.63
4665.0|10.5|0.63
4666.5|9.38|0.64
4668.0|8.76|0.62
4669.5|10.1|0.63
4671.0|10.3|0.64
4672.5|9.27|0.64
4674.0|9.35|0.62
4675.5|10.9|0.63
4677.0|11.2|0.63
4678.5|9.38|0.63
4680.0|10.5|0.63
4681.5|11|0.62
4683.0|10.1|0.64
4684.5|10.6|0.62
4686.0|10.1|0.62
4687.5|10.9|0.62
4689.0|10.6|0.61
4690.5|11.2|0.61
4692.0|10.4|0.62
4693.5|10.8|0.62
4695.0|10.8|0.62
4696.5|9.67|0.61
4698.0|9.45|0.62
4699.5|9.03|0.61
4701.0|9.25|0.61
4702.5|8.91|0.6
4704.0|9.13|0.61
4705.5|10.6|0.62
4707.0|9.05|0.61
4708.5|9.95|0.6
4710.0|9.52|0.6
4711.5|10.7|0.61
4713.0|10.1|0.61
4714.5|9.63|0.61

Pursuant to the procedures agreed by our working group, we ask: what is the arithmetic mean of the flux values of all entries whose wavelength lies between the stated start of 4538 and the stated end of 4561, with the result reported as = 10.3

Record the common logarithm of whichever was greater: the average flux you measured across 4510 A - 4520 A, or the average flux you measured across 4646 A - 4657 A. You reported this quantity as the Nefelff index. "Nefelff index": 1.04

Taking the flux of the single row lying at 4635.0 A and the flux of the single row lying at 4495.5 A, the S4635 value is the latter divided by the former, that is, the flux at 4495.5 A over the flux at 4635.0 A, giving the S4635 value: 1.06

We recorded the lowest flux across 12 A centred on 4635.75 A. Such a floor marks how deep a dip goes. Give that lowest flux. 9.83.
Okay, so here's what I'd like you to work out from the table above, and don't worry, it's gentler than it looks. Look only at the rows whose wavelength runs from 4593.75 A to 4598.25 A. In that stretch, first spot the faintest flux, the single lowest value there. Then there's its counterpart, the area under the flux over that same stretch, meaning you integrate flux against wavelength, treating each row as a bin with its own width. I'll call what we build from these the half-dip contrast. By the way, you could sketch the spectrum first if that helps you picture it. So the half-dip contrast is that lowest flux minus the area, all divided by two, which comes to -18.5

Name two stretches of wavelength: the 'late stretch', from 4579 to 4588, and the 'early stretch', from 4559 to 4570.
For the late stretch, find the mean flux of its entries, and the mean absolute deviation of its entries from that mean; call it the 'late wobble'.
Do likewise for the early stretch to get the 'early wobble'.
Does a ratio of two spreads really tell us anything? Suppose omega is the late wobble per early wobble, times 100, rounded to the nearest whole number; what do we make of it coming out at 86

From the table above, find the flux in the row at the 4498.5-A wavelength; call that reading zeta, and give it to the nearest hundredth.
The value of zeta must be 10.40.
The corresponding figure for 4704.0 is 9.13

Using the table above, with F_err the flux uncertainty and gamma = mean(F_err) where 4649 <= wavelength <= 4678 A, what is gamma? 0.636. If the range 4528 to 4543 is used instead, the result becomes 0.681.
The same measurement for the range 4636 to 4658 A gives 0.638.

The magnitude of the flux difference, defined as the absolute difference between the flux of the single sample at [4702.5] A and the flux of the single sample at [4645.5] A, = 0.6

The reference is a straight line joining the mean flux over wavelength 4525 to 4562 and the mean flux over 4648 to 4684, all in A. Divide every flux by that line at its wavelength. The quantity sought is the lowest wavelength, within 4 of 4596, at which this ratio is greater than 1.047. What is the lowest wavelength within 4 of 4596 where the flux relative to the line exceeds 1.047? 4594.5 A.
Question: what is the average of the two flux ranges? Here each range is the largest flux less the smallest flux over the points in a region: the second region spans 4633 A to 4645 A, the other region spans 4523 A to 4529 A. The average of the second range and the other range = 1.81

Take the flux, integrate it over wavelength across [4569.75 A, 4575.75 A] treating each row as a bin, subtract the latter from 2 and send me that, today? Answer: -58.4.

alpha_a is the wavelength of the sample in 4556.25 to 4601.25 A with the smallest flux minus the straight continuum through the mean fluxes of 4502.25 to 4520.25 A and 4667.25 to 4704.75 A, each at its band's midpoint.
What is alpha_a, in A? 4579.5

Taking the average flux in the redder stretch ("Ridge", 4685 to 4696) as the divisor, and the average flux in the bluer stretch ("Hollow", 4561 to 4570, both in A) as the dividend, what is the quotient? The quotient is 1.02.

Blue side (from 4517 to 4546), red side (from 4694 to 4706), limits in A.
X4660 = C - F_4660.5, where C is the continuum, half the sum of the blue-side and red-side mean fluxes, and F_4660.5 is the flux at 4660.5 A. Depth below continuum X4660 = -1.6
